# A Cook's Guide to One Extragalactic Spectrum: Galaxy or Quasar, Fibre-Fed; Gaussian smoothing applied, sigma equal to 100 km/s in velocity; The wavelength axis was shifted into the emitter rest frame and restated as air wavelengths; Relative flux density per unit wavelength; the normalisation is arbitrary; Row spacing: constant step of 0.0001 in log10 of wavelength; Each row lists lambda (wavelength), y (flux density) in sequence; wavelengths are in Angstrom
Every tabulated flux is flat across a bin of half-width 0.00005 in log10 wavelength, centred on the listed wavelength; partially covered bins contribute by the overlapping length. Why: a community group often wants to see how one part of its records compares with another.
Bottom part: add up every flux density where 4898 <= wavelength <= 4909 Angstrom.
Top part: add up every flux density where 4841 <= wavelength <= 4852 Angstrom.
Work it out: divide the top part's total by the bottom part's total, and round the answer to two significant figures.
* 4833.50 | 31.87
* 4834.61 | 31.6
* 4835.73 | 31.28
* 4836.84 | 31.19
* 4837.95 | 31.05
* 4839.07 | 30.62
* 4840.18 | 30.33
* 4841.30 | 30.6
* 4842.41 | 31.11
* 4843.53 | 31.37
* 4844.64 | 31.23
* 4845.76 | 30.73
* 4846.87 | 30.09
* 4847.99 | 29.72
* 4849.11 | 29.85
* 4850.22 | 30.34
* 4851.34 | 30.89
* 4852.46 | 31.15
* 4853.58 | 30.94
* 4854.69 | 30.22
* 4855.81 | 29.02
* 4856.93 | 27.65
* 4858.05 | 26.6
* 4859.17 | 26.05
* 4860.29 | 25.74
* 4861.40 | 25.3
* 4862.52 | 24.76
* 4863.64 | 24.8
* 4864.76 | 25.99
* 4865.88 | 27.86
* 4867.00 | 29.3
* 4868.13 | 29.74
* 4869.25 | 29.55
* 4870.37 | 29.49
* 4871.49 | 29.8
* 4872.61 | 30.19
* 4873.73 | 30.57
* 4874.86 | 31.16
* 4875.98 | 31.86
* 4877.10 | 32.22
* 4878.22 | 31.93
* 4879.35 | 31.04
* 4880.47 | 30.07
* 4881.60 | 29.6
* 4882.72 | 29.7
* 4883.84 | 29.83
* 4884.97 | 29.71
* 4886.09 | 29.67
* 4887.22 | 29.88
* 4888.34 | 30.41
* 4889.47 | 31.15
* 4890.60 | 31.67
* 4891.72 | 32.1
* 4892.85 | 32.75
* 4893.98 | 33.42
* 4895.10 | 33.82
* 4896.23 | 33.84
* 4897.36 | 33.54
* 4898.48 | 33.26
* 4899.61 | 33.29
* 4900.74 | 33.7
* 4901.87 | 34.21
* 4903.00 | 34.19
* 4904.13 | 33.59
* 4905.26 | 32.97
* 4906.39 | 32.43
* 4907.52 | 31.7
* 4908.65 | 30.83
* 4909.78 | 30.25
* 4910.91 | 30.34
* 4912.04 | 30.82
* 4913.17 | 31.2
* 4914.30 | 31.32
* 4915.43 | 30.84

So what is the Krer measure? 0.93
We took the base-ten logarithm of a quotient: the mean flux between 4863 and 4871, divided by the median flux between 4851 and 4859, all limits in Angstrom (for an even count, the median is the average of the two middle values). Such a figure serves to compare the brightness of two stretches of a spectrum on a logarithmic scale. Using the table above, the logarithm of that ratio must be -0.032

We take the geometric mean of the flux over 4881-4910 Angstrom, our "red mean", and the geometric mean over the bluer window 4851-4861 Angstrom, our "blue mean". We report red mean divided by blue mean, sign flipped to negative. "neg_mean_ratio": -1.12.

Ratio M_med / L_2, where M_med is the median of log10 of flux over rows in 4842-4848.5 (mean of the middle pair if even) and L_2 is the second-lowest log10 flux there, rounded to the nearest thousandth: 1.008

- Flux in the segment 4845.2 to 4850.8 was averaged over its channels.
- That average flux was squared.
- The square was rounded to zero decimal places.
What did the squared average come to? 909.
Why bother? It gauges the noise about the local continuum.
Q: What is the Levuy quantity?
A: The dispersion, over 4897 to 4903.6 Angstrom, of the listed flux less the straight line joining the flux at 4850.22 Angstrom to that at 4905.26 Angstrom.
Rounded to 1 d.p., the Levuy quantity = 0.3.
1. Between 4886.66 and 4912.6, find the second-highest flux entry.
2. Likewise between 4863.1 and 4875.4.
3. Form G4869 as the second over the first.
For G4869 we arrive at 0.894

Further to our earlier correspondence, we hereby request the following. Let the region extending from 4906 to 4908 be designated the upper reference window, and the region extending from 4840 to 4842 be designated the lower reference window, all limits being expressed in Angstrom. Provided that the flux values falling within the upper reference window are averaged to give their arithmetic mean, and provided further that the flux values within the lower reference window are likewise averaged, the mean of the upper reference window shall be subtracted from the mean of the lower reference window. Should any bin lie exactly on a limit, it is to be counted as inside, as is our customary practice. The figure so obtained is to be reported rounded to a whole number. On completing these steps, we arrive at -2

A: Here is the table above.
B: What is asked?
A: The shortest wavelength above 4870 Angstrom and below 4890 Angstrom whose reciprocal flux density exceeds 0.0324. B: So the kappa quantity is 4870.37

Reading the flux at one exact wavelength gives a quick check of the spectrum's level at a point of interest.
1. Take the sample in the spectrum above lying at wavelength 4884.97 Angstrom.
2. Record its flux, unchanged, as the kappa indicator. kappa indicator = 29.71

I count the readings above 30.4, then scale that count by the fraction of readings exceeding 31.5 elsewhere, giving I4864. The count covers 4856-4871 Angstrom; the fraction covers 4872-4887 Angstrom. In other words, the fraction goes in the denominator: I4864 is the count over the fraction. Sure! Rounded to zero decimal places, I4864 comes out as 0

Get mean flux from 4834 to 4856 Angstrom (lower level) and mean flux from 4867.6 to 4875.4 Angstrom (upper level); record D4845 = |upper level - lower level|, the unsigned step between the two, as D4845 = 0.6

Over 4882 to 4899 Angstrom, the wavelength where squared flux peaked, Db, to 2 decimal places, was 4896.23 Angstrom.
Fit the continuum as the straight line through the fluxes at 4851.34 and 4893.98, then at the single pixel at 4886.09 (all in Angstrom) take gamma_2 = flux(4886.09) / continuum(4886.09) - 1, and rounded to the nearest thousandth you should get -0.100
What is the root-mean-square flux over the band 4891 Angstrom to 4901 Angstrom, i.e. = 33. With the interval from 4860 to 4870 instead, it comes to 27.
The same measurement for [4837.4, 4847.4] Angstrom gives 31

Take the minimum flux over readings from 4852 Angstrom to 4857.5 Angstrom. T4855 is 27.65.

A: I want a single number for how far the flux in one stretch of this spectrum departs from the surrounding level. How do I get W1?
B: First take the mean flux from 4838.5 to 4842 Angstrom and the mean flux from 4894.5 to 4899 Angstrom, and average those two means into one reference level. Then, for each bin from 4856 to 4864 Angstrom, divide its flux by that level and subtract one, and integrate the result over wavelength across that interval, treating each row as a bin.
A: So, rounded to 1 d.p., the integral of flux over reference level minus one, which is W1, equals -1.5 Angstrom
